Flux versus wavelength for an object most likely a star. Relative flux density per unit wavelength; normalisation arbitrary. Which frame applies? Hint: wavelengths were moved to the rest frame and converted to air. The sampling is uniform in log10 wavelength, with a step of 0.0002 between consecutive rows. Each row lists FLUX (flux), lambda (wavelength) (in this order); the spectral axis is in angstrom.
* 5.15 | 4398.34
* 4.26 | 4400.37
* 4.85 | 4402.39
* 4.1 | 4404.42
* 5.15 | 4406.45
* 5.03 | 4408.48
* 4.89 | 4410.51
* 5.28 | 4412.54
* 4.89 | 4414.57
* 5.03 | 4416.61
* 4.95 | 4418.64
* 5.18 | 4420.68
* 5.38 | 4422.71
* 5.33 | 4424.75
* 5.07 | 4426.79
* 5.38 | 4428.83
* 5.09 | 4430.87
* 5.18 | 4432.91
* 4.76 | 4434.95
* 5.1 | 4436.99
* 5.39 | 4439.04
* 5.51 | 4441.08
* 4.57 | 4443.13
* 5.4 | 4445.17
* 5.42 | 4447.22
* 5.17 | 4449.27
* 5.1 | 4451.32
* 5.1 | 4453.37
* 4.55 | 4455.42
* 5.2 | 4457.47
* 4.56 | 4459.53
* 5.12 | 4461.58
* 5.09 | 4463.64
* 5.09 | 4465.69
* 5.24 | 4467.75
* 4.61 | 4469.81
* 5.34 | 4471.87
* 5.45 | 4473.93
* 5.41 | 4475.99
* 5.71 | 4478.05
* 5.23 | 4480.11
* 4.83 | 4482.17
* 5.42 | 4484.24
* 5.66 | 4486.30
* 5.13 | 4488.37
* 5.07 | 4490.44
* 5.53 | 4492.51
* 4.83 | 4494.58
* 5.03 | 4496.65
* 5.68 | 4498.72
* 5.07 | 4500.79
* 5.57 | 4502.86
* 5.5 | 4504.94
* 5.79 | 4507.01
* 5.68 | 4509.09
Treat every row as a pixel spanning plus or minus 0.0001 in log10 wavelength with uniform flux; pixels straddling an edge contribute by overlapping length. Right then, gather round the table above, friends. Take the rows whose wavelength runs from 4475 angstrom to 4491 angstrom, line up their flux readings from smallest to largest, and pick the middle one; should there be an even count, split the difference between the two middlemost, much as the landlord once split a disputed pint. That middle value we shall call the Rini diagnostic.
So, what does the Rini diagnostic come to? 5.32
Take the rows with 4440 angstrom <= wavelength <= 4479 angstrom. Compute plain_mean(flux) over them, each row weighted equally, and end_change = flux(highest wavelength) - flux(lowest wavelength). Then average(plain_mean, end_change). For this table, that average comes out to 2.67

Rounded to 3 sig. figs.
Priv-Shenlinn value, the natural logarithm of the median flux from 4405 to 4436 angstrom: 1.63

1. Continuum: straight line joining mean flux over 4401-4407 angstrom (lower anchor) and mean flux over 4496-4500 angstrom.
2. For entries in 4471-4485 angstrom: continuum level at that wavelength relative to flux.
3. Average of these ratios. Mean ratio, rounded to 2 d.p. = 0.98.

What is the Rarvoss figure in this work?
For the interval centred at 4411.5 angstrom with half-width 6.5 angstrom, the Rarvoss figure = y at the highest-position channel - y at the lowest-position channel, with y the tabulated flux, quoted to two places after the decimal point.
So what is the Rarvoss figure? -0.12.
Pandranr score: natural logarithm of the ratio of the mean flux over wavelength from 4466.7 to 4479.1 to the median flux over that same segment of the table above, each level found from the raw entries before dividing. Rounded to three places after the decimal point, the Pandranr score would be -0.015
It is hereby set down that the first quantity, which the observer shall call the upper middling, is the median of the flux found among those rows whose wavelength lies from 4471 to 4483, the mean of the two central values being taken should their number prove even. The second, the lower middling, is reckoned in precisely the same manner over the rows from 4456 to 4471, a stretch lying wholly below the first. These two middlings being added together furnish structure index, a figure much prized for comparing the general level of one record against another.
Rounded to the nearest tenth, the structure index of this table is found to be 10.5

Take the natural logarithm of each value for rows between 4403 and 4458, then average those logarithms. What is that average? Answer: 1.62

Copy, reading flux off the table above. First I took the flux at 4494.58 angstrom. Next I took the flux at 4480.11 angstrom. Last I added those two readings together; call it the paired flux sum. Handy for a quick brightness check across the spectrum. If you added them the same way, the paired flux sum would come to 10.1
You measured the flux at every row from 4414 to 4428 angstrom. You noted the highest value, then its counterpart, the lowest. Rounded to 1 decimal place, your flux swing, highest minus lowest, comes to 0.5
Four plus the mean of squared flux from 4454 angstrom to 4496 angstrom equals 30.7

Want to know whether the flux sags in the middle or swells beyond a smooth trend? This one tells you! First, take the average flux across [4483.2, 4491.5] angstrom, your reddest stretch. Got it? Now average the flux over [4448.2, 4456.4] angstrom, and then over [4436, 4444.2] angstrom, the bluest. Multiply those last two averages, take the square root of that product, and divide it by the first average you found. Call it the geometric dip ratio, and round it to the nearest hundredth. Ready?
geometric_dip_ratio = 0.95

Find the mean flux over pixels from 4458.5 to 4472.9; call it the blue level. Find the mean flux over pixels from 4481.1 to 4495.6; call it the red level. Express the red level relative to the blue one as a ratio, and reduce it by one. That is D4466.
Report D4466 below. 0.04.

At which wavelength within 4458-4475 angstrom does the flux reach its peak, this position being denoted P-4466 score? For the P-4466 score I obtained 4473.93 angstrom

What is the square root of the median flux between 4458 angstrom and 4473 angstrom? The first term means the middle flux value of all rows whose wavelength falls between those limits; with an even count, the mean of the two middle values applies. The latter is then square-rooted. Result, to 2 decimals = 2.26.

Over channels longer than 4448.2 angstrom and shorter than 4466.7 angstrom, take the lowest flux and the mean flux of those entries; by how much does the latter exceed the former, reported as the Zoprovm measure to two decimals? 0.45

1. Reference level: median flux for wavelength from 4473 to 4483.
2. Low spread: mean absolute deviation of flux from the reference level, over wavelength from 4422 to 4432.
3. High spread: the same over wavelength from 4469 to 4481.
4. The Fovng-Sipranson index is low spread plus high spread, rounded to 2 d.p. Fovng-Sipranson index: 0.39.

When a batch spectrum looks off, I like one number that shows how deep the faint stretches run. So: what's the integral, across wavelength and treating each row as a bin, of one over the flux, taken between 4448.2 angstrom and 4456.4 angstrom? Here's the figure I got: 1.65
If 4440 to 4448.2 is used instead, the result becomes 1.58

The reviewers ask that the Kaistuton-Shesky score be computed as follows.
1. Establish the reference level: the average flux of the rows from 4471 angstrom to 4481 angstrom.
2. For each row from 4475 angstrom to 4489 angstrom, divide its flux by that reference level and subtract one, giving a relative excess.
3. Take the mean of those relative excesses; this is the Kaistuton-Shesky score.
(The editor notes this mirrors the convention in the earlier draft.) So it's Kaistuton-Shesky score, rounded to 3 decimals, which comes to -0.016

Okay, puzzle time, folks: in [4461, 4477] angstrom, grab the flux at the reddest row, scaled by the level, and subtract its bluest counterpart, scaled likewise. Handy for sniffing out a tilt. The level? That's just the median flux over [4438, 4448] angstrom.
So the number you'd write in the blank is 0.054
